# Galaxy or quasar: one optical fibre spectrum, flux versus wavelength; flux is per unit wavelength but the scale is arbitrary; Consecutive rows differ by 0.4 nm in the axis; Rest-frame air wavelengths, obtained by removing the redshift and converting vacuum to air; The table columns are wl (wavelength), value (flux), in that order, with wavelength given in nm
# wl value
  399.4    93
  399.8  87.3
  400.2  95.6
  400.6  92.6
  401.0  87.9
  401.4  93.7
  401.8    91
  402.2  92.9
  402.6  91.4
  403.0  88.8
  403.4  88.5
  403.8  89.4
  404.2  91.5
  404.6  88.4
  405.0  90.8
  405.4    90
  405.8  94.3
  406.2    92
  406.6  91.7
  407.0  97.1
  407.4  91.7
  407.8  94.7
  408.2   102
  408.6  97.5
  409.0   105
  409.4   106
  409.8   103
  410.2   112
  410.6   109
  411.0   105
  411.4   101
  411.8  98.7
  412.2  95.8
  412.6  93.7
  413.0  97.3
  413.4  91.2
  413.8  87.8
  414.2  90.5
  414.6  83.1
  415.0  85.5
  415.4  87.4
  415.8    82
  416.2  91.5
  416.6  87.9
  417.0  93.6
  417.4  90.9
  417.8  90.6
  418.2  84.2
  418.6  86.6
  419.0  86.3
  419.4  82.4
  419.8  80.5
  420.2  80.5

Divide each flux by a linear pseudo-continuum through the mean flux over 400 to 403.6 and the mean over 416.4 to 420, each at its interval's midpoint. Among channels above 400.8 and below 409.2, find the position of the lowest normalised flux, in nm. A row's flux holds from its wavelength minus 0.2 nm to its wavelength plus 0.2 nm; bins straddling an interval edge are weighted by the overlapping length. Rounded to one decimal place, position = 401.0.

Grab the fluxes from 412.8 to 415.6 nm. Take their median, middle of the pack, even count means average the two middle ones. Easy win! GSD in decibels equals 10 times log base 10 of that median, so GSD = 19.4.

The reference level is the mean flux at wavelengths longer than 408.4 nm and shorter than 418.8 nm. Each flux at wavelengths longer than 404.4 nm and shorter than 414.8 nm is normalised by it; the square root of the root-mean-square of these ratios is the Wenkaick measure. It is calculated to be 1.01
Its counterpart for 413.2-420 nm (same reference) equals 0.96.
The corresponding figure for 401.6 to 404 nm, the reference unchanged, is 0.98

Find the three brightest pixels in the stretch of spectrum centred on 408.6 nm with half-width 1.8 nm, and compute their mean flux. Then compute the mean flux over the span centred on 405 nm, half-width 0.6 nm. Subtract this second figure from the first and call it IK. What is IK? 18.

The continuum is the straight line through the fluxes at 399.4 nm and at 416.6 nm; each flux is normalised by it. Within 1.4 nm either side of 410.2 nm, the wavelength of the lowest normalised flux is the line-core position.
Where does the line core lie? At 411.4 nm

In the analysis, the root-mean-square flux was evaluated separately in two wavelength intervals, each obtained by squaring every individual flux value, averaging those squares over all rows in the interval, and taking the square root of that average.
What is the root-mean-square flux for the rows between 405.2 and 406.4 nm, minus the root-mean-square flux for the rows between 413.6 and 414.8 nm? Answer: 4.9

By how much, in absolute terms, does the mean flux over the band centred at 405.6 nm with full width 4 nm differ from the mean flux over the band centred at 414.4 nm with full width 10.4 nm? 1.5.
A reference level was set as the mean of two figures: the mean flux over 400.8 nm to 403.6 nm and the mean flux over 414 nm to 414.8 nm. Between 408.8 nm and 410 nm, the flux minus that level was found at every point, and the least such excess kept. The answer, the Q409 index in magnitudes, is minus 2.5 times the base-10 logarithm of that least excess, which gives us -2.9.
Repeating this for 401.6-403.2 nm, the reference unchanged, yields 2.5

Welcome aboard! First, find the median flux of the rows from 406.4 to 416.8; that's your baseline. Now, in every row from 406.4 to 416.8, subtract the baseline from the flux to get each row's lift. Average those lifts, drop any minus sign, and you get 0.4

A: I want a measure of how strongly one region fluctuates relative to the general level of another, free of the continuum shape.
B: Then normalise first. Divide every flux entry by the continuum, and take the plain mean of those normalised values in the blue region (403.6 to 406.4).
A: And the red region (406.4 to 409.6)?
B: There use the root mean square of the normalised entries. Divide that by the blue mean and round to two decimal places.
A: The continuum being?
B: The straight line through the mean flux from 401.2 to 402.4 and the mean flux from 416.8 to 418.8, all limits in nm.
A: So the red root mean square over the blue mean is 1.09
